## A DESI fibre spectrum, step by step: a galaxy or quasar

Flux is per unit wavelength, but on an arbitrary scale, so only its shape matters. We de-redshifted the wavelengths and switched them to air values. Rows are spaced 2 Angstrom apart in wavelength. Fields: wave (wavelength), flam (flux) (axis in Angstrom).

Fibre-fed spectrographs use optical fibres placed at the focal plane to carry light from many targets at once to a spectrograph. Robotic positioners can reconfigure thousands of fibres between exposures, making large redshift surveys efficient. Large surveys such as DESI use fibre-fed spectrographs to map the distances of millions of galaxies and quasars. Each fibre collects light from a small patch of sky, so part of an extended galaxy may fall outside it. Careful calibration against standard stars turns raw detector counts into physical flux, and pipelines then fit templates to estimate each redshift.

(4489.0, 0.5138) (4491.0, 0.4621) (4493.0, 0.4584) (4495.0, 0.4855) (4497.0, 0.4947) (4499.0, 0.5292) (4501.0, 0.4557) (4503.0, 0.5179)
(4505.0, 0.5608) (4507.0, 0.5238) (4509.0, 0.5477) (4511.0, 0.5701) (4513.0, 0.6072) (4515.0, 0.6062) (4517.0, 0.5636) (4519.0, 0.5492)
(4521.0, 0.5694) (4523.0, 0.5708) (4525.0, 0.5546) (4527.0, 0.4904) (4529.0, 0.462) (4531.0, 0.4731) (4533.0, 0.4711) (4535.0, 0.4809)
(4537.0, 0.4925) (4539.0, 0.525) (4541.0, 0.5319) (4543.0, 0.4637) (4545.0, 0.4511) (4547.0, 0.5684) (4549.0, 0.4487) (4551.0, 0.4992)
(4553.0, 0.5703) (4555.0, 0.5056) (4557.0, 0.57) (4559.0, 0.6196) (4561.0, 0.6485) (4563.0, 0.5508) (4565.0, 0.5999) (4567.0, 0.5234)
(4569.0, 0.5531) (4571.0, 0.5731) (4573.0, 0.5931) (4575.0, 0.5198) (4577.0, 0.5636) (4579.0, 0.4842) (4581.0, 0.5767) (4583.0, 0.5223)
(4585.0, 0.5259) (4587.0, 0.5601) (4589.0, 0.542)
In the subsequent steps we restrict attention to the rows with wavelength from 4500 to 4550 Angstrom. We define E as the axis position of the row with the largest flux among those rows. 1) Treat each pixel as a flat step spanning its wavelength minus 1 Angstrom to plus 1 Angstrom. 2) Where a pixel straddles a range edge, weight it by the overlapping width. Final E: 4513.0 Angstrom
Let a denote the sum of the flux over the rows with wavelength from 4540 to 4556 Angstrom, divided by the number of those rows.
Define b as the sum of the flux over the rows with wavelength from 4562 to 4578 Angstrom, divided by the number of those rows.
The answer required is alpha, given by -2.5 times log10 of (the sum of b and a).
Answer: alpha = -0.0678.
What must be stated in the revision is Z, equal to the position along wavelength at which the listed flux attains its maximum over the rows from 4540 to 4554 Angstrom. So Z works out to 4553.0 Angstrom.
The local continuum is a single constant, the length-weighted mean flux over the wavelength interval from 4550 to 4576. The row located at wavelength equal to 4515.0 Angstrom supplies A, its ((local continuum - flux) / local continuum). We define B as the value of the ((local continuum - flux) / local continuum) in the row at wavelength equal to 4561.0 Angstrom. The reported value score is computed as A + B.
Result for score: -0.23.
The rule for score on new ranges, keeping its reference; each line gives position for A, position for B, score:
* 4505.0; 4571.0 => -0.01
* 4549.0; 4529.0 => 0.38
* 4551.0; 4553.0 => 0.10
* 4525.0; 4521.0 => 0.01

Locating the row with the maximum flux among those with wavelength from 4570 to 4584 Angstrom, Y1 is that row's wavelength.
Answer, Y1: 4573.0 Angstrom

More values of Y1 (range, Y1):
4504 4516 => 4513.0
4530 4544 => 4541.0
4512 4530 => 4513.0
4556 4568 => 4561.0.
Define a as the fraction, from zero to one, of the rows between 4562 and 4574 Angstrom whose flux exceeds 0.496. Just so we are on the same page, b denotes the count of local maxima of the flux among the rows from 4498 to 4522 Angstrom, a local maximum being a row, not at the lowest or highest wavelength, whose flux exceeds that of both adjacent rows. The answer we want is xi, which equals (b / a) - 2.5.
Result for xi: -0.5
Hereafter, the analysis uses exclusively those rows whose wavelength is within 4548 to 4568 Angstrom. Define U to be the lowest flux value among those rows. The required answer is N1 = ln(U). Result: -0.80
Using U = 0.4487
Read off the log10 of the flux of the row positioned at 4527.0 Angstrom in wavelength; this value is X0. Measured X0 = -0.309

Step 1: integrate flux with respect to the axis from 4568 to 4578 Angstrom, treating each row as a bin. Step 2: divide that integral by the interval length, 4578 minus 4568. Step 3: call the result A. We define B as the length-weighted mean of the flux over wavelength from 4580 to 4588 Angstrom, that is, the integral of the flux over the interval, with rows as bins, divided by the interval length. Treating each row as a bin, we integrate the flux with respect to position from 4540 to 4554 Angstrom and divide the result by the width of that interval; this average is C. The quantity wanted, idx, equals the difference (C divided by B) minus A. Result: 0.36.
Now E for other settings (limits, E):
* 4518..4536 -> 4523.0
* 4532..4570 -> 4561.0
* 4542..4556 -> 4553.0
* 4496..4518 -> 4513.0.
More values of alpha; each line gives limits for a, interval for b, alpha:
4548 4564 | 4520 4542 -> -0.0660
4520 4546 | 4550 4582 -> -0.0656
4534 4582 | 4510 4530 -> -0.0960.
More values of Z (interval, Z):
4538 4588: 4561.0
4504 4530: 4513.0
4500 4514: 4513.0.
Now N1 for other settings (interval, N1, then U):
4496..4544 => -0.79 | 0.4557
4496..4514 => -0.79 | 0.4557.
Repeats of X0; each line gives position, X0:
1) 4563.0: -0.259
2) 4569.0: -0.257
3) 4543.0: -0.334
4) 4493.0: -0.339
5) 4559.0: -0.208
